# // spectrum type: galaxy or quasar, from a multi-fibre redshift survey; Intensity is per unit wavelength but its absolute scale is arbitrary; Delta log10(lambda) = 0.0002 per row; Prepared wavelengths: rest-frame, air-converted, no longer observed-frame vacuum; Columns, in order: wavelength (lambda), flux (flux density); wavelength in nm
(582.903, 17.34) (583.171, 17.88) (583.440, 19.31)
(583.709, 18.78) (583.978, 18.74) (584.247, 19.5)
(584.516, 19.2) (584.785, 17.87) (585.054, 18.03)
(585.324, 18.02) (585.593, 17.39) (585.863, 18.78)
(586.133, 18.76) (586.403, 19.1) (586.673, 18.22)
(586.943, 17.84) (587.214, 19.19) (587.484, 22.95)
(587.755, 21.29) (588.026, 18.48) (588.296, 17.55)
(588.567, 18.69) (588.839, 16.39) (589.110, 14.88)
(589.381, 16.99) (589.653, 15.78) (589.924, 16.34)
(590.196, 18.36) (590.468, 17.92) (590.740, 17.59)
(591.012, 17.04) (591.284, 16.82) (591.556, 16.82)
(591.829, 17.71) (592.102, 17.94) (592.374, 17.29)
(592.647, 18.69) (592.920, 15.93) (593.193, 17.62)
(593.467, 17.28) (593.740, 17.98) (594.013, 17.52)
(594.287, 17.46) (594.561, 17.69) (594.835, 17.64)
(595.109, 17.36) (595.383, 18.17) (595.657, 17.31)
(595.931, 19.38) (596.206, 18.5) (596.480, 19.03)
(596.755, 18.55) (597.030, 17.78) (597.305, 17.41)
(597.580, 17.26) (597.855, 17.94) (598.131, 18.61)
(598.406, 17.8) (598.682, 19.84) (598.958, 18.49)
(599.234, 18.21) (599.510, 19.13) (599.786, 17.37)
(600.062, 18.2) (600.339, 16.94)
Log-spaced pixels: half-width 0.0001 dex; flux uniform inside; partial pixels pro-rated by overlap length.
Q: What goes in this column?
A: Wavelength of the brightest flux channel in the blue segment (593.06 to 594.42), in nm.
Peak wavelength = 593.740 nm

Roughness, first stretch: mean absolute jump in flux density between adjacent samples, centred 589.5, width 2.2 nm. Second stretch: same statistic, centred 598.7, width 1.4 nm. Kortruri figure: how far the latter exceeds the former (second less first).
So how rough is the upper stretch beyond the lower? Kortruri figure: -0.33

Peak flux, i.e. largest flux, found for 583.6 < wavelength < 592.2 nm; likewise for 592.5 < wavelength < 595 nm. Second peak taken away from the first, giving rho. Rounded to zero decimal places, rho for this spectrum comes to 4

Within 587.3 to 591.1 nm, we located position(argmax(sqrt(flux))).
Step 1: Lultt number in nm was 587.484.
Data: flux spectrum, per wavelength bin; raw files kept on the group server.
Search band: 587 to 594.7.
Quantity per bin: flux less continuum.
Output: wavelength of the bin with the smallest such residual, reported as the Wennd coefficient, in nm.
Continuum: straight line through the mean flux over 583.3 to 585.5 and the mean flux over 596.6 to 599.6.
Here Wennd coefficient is 589.110 nm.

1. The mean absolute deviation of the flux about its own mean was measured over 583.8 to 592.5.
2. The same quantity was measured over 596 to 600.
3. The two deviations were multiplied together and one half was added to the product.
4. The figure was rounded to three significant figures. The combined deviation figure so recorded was 1.12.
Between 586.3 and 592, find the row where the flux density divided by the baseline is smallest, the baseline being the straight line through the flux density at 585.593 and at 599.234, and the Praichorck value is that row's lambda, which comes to 589.110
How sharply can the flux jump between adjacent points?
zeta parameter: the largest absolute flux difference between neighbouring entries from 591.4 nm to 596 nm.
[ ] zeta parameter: 2.8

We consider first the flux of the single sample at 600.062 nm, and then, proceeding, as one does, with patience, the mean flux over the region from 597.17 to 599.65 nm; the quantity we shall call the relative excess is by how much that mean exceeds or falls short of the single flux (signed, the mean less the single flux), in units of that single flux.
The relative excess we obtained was 0.005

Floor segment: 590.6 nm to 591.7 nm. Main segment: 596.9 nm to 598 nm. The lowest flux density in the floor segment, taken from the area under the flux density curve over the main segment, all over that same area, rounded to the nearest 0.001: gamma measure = 0.131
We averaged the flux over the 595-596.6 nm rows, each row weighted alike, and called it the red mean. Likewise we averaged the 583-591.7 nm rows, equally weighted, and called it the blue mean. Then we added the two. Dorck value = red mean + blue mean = 36.4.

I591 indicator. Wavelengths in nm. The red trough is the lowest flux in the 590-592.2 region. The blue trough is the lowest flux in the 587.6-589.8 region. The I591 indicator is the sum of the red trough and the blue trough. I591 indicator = 31.7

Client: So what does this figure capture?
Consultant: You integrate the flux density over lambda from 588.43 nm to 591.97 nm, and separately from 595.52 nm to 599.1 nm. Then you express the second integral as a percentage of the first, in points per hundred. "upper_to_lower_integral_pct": 109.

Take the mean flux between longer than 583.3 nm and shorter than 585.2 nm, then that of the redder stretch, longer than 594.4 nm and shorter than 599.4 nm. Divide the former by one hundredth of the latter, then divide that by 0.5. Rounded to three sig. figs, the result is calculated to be 207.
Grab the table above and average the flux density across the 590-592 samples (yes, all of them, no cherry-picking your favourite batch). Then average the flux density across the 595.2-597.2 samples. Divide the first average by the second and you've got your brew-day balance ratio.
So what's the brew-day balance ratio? 0.95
